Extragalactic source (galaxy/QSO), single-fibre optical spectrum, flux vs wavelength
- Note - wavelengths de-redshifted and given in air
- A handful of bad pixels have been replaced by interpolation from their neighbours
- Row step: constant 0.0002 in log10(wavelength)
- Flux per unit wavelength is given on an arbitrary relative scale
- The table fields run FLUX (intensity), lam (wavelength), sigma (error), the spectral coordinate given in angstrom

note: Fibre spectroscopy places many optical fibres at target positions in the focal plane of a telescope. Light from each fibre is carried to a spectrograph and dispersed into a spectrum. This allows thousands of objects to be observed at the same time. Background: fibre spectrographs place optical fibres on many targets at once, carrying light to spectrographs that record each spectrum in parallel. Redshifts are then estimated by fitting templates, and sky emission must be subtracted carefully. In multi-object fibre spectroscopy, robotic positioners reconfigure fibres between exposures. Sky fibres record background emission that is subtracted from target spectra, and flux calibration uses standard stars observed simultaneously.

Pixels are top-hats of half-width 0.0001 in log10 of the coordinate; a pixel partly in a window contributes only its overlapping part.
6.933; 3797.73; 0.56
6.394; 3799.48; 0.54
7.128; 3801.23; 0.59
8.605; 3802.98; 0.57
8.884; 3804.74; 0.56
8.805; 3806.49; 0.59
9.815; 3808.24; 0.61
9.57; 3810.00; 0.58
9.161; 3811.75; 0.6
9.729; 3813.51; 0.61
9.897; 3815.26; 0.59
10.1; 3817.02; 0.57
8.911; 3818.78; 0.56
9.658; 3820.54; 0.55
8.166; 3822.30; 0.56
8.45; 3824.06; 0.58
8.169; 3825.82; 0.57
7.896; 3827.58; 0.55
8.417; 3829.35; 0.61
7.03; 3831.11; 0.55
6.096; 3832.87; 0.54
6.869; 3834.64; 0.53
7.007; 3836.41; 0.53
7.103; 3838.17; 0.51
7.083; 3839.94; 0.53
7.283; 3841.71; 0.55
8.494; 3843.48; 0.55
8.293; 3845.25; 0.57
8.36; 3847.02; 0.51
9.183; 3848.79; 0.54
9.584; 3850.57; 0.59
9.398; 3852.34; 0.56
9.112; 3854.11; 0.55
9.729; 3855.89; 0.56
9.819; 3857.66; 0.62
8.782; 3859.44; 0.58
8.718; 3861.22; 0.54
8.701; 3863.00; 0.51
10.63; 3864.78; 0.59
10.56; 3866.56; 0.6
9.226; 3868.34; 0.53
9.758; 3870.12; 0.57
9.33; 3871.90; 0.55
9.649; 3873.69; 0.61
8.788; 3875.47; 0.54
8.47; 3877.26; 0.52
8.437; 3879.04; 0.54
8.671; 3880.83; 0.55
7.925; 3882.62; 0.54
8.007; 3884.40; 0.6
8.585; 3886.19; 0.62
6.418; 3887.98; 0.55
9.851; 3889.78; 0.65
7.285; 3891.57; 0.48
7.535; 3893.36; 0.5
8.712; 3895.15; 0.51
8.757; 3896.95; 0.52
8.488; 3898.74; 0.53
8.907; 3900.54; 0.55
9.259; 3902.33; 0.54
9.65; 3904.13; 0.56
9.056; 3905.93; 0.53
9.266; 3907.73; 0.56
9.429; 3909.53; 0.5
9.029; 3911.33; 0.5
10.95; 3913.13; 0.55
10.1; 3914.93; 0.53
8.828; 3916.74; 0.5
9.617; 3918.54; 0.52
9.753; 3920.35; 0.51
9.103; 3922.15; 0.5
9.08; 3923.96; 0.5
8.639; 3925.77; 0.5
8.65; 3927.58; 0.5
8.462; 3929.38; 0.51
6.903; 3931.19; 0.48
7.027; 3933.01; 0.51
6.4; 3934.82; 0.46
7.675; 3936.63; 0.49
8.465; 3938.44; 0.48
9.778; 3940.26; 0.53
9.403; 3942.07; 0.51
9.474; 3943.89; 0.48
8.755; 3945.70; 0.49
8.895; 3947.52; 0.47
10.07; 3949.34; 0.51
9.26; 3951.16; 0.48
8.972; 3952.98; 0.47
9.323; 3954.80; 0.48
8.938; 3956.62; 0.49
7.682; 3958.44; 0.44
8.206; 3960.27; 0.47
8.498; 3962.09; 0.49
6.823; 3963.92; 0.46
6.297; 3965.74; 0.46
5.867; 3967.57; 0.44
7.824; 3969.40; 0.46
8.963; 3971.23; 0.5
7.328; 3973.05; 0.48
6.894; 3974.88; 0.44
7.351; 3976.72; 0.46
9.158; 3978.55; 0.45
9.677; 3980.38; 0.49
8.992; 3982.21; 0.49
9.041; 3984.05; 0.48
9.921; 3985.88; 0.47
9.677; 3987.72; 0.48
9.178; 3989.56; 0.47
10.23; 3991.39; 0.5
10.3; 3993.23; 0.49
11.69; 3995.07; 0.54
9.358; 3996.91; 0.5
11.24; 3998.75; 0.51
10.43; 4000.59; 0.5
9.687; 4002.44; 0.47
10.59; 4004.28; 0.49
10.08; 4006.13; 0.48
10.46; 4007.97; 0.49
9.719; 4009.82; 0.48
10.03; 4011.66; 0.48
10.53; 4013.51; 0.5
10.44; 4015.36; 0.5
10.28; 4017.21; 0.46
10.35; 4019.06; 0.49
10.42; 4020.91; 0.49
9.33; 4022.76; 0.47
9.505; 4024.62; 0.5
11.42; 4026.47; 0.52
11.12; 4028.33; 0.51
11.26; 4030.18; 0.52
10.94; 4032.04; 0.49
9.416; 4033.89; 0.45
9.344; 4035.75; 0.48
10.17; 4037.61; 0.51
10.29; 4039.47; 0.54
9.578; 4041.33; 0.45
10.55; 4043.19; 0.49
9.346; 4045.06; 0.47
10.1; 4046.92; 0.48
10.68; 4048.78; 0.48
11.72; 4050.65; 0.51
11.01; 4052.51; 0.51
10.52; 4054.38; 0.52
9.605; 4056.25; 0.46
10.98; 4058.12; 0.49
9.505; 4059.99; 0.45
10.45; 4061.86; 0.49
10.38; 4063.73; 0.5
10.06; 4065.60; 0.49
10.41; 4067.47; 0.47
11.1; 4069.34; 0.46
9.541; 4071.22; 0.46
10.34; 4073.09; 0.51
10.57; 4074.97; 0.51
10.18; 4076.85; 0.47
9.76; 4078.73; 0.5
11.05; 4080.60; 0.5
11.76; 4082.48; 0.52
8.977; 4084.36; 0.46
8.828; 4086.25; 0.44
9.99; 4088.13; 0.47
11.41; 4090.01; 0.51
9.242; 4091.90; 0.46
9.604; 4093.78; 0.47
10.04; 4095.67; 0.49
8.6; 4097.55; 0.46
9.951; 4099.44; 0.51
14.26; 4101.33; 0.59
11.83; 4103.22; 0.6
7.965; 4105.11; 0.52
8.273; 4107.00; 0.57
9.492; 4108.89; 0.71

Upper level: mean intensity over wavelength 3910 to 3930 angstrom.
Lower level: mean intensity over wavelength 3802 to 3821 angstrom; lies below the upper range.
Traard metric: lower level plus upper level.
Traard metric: 18.7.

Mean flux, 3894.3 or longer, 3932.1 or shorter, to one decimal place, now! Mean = 9.1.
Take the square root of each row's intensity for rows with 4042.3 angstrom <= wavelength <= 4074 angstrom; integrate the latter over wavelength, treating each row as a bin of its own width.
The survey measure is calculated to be 102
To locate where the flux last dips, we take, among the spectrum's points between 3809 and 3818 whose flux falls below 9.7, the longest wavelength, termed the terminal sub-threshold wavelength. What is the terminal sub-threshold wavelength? 3811.75 angstrom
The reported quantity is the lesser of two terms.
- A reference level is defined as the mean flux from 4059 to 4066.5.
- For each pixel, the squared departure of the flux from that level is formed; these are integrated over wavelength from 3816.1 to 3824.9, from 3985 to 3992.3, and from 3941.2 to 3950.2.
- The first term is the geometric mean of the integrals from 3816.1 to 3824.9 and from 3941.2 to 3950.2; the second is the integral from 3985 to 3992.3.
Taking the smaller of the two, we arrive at 2.0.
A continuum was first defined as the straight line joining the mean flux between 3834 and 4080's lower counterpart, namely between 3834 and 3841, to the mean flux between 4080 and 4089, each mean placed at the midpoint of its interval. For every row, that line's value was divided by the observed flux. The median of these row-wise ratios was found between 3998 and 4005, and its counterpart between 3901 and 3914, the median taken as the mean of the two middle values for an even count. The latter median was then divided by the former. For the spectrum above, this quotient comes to 0.98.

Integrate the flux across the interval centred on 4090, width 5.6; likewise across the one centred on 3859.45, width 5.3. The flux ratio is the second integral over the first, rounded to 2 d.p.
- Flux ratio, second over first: 0.84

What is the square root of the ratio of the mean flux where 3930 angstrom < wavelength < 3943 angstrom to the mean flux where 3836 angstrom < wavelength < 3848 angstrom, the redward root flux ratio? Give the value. 1.02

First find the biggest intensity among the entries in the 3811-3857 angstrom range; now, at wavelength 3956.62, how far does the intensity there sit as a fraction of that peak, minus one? -0.12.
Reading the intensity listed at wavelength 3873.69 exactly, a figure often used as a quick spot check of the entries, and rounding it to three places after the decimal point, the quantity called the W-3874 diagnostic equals 9.649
